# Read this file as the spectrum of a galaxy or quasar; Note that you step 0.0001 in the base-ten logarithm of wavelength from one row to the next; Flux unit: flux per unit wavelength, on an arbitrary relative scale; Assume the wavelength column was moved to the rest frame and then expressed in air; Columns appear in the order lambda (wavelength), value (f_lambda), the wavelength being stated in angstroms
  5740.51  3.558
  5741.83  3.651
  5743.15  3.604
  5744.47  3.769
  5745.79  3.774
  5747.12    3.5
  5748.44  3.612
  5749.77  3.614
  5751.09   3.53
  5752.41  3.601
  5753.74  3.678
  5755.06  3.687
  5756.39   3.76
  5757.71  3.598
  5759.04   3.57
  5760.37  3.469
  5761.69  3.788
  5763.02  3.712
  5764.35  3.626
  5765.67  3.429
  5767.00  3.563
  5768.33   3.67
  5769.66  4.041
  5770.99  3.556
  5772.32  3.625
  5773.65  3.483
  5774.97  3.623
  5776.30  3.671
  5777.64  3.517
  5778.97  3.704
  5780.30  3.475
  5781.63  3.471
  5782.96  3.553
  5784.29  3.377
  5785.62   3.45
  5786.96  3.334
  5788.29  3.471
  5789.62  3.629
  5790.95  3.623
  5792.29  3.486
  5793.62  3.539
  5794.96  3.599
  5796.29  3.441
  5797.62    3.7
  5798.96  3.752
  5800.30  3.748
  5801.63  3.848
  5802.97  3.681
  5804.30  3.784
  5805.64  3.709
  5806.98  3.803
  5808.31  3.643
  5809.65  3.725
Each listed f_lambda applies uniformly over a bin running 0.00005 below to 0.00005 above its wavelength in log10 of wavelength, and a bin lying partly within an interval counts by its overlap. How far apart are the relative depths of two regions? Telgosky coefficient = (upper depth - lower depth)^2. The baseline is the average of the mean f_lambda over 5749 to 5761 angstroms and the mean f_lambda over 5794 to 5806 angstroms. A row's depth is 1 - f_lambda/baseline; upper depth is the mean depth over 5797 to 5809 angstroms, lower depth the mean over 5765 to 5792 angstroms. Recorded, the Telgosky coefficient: 0.0024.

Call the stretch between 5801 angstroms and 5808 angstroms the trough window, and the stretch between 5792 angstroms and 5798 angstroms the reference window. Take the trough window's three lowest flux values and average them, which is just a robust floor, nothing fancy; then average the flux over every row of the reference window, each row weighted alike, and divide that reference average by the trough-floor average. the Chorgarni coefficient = 0.95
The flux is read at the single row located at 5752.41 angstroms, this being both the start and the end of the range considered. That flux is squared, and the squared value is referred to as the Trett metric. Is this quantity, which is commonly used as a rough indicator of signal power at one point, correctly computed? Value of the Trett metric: 13.0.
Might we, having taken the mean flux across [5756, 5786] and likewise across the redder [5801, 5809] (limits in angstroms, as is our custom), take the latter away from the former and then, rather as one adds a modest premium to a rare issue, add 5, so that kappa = 4.85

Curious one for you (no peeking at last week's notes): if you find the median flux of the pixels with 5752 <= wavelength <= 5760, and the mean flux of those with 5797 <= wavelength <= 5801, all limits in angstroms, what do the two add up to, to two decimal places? 7.37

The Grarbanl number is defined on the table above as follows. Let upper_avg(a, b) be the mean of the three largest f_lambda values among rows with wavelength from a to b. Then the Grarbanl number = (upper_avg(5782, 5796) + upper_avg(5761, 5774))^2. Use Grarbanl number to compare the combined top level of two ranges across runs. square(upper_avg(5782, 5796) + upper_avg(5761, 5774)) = 55.7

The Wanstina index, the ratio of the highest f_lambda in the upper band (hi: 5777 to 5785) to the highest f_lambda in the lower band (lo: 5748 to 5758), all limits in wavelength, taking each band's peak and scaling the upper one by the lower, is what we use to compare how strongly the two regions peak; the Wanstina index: 0.99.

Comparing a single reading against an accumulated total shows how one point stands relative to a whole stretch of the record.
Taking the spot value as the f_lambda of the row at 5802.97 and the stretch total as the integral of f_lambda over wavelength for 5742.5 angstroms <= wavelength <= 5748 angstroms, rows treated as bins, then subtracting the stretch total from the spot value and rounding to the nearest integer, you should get -16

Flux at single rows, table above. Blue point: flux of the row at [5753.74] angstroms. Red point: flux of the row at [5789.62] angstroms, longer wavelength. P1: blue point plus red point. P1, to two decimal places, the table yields 7.31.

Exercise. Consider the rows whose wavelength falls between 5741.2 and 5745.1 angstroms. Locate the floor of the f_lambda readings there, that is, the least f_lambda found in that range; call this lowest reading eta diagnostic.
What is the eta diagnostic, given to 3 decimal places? 3.604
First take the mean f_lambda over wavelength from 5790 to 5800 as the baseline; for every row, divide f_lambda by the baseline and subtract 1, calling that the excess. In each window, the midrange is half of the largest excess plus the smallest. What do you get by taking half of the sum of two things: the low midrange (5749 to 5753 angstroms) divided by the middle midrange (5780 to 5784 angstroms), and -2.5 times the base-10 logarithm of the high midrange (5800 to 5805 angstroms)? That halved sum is 1.8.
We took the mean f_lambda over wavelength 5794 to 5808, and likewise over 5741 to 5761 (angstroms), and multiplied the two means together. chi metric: 13.4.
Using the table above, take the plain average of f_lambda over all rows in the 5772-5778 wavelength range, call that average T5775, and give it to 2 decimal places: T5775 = 3.58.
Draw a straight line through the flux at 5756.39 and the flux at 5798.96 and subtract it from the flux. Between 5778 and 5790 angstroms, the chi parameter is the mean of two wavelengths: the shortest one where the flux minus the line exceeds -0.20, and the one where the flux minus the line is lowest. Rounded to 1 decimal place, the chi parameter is 5783.0 angstroms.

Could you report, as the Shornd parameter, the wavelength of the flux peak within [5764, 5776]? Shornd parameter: 5769.66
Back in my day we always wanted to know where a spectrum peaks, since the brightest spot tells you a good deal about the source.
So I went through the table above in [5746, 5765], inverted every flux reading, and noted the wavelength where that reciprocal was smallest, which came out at 5761.69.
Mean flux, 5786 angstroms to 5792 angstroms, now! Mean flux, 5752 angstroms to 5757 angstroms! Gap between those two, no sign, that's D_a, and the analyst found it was 0.17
